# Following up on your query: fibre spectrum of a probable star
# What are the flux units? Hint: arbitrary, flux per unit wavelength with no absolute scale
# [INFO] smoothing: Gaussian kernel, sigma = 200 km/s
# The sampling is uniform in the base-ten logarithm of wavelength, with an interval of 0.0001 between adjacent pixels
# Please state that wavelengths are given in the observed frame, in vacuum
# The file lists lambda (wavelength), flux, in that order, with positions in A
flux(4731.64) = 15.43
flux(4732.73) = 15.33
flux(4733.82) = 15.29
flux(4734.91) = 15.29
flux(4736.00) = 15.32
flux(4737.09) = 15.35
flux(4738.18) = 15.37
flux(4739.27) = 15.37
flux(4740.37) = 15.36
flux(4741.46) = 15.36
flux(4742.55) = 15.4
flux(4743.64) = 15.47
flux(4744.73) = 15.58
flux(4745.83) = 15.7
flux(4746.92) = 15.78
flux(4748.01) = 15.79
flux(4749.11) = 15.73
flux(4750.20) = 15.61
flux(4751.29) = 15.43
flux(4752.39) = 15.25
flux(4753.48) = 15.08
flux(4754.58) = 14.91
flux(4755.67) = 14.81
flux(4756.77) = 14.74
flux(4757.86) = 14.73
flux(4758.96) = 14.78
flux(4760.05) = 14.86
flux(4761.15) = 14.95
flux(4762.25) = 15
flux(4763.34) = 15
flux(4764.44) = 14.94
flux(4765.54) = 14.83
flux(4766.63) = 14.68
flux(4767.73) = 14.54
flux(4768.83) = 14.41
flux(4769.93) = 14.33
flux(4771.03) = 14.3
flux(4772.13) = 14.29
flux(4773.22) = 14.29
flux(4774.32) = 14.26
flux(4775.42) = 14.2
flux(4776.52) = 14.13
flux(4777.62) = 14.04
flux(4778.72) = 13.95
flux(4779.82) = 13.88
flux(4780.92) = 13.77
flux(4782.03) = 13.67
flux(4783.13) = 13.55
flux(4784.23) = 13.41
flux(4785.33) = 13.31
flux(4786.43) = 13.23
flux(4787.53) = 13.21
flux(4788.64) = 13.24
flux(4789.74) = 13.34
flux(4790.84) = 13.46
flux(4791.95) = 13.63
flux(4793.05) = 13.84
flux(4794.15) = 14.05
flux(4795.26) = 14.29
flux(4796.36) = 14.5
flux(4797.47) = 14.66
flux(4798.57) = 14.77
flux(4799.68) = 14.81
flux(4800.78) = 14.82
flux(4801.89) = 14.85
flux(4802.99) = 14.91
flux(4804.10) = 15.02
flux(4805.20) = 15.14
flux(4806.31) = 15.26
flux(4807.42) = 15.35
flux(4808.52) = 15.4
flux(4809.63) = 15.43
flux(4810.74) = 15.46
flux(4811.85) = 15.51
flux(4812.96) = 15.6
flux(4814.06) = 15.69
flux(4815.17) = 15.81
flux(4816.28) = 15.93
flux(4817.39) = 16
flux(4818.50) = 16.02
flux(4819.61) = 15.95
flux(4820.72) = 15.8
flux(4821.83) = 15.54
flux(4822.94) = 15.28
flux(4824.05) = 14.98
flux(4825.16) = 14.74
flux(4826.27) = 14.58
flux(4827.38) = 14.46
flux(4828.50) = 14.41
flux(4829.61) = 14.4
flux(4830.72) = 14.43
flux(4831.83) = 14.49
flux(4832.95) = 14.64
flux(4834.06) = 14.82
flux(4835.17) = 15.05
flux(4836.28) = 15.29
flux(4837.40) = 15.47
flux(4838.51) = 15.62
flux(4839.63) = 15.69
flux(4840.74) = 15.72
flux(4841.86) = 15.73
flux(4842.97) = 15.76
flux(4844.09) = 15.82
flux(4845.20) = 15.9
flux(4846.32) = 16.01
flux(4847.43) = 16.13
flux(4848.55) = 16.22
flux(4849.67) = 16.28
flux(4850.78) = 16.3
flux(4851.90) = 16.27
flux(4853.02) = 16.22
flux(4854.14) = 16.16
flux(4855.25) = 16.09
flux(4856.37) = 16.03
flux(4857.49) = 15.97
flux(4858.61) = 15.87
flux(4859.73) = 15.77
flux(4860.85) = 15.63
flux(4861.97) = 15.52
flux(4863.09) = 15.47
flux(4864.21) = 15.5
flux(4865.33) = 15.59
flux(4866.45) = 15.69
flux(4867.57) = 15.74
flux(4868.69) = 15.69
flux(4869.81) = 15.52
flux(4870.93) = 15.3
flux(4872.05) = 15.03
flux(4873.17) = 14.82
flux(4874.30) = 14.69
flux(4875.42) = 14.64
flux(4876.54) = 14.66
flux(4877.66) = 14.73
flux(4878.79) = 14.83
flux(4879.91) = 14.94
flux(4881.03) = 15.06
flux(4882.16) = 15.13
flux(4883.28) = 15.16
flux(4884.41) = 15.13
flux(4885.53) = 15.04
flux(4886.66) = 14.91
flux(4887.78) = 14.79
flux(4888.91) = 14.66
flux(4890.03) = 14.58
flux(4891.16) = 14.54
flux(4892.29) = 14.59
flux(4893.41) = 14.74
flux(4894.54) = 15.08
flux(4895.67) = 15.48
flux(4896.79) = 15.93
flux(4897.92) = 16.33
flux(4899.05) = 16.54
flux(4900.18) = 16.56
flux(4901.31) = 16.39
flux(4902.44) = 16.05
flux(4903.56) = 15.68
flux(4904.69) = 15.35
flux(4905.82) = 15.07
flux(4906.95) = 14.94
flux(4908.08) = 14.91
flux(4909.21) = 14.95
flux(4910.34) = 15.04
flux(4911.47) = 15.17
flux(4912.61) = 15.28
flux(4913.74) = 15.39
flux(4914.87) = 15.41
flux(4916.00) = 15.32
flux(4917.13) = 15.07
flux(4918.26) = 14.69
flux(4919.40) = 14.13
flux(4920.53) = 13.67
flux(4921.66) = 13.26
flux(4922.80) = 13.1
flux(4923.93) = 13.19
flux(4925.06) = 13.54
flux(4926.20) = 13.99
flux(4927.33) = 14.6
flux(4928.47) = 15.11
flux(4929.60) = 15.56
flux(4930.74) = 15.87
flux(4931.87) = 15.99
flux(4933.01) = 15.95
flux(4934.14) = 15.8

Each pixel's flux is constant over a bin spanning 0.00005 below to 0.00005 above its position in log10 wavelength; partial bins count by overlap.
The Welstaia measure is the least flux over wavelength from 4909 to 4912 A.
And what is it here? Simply 14.95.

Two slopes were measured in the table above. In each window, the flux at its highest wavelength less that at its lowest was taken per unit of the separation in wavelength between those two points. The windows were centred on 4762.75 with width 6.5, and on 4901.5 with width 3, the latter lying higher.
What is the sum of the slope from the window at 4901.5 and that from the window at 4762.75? -0.2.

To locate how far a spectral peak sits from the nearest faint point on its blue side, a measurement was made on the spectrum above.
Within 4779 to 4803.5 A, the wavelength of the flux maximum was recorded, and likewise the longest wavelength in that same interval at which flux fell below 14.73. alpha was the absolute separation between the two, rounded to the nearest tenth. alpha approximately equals 5.5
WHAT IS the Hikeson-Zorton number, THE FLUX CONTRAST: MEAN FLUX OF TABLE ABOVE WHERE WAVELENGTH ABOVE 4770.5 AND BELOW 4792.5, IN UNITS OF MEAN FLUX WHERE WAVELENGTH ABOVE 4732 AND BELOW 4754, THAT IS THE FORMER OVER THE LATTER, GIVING 0.89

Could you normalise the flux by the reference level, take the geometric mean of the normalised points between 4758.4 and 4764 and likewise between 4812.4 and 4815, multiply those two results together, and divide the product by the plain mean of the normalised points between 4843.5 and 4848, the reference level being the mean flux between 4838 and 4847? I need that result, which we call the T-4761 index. 0.93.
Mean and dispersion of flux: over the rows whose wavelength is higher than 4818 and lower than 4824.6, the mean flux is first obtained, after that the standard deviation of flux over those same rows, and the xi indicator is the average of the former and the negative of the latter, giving 7.6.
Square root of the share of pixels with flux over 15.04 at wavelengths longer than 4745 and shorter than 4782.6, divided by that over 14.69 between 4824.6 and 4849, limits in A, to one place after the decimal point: 0.6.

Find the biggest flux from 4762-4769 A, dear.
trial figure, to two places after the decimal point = 15.00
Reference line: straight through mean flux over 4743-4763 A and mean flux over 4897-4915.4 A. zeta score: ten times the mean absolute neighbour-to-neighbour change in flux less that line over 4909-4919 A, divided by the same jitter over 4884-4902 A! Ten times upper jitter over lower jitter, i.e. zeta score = 8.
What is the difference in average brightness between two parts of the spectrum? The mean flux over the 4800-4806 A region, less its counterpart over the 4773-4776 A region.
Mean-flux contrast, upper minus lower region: 0.7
